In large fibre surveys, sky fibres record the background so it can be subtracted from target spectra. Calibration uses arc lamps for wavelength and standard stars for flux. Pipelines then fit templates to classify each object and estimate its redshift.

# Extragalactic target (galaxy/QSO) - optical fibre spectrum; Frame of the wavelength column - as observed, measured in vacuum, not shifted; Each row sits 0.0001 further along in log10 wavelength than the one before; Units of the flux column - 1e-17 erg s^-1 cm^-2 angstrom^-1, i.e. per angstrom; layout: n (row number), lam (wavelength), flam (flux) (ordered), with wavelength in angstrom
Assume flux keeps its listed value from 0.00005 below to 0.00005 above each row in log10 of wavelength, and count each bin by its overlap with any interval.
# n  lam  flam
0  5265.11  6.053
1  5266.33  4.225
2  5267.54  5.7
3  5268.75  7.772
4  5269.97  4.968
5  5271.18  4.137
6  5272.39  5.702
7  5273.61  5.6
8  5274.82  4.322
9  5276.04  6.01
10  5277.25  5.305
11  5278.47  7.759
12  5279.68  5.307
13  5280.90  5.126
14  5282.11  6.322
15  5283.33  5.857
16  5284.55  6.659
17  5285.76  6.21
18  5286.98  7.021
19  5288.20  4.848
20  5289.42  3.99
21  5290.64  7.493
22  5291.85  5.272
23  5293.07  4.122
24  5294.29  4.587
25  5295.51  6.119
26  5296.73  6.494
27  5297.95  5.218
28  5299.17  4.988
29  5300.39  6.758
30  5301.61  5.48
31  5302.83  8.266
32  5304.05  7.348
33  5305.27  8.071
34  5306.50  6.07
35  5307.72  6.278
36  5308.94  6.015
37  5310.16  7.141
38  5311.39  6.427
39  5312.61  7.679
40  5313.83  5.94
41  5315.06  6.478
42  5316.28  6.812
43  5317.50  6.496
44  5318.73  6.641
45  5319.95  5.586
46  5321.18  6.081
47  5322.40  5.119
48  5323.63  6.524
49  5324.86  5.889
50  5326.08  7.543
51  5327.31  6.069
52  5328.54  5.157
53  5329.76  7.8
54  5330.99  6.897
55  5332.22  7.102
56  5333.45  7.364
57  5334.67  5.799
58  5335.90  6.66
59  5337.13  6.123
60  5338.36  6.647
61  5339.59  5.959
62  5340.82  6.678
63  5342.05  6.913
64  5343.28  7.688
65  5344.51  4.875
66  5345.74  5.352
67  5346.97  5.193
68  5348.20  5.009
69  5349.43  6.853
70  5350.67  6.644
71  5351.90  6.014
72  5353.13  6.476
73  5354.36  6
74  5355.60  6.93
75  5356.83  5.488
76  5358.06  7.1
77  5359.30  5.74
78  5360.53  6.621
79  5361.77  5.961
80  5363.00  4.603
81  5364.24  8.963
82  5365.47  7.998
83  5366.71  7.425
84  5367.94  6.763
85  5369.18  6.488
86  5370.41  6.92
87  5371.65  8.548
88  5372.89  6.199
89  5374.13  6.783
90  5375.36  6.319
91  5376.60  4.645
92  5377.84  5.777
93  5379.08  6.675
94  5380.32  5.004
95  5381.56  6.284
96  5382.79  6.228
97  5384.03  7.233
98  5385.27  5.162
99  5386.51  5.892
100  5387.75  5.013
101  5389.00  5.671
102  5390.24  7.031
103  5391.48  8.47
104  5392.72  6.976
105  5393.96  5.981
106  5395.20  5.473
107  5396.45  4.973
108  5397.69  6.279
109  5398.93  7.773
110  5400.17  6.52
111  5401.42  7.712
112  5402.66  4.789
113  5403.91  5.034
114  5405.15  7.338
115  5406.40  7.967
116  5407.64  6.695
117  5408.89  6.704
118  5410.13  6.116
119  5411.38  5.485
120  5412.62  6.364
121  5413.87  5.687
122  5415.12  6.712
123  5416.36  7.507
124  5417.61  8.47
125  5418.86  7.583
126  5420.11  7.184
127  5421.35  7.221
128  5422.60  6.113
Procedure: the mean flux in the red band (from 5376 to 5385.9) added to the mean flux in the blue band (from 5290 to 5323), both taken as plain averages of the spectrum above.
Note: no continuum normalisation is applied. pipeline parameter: 12.1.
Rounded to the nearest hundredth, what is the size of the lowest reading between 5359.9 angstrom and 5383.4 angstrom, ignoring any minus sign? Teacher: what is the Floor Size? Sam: 4.60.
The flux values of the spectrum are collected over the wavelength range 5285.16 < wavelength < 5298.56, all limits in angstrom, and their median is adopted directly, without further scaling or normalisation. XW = 5.3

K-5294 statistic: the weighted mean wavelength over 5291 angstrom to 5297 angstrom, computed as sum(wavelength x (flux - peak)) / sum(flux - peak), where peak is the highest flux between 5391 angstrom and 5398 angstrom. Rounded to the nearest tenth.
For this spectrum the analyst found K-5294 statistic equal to 5293.9 angstrom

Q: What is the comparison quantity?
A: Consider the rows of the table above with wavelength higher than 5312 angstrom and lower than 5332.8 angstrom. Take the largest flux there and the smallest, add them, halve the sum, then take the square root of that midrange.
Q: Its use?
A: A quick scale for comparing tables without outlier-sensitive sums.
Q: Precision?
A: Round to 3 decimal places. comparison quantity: 2.542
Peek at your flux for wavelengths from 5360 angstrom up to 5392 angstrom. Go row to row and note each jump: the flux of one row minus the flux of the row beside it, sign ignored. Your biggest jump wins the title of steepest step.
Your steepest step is 4.4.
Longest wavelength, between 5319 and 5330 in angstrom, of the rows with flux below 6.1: 5328.54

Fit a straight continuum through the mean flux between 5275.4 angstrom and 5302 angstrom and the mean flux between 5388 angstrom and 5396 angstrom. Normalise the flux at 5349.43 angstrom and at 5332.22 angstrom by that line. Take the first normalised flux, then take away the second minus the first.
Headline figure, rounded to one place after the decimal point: 1.0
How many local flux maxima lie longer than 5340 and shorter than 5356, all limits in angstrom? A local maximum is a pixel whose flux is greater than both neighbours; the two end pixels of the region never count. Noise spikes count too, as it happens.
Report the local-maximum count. 4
